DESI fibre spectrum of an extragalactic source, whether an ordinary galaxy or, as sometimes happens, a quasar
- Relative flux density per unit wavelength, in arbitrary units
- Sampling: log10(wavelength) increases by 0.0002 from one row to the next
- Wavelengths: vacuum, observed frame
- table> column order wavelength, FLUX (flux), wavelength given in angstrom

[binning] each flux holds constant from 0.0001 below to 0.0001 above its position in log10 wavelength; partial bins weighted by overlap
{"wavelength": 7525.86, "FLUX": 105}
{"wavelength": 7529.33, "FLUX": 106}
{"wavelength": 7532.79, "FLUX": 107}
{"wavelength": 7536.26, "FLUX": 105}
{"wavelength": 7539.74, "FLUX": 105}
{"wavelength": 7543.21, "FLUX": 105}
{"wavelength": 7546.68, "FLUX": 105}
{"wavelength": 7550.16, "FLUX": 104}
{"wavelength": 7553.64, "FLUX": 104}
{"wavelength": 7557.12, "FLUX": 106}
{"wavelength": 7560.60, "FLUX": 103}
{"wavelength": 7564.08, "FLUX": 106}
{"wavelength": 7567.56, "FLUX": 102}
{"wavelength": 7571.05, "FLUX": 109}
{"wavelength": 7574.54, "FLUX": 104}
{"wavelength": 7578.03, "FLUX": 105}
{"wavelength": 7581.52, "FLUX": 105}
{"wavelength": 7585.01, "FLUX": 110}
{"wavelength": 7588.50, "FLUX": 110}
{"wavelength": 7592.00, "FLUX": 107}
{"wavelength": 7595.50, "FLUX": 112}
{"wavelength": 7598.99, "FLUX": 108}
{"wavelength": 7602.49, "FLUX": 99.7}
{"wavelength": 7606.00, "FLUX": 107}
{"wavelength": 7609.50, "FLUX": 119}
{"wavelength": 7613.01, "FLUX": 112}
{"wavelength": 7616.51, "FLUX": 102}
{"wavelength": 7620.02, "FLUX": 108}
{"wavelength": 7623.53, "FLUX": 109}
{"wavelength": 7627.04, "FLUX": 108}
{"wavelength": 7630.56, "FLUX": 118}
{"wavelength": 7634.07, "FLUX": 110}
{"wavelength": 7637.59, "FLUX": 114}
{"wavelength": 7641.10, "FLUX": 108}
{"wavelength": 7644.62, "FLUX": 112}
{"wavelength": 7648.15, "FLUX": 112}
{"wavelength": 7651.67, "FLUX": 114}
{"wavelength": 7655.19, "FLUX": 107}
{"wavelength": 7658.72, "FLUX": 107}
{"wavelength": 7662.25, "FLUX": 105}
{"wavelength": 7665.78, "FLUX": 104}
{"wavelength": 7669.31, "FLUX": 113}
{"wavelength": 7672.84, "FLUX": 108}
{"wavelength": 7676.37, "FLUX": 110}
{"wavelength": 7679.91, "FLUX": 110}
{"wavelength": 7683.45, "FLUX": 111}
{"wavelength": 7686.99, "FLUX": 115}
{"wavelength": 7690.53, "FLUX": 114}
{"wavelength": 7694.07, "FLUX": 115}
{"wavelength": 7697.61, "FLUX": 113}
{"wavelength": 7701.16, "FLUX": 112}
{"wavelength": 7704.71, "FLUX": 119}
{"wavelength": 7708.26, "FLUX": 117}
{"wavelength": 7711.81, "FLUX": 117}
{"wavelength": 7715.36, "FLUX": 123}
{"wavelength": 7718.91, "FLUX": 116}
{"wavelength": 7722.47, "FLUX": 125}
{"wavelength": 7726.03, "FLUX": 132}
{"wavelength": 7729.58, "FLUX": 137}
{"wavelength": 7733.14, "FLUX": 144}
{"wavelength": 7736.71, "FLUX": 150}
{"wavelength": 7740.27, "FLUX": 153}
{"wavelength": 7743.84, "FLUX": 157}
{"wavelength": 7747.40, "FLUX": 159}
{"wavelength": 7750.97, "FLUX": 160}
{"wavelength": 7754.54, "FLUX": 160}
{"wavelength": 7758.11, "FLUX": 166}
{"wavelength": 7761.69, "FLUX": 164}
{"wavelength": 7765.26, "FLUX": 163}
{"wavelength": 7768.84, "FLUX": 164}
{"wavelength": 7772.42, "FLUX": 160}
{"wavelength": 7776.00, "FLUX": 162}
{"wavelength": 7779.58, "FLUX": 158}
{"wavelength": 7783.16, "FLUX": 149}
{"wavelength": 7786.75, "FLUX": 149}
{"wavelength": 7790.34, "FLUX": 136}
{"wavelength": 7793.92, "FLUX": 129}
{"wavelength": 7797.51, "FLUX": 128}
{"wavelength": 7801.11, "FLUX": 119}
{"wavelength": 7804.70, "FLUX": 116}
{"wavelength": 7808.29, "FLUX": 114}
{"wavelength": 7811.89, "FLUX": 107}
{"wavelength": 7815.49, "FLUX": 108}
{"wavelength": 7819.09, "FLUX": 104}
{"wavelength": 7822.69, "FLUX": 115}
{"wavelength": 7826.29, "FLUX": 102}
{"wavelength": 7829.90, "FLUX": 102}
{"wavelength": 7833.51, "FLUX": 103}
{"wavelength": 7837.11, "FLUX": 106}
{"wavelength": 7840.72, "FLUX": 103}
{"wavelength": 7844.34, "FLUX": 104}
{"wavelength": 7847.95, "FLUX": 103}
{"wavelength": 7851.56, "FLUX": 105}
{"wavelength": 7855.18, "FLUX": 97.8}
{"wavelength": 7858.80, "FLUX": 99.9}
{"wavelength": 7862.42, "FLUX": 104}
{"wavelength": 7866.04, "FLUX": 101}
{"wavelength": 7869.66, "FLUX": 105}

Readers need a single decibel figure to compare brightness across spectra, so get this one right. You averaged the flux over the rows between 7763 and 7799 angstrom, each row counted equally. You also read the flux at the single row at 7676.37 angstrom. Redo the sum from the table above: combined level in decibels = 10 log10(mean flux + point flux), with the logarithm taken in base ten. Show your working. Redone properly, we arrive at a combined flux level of 24.15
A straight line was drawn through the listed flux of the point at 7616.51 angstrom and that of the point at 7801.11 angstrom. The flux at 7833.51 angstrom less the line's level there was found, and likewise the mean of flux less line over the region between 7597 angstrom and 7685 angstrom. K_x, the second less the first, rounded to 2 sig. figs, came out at 24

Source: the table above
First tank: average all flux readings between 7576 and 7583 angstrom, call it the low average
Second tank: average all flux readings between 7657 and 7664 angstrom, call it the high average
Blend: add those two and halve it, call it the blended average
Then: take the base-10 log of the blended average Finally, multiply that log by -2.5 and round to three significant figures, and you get -5.06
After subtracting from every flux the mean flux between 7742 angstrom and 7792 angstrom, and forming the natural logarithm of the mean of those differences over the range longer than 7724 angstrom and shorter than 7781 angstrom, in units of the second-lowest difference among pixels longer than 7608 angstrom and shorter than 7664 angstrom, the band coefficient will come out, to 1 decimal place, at -3.2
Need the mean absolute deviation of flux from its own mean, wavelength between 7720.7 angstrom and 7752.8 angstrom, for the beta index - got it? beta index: 10.5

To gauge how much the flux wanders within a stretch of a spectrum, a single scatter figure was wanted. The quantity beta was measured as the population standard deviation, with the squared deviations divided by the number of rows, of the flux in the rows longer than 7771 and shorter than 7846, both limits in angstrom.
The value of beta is 21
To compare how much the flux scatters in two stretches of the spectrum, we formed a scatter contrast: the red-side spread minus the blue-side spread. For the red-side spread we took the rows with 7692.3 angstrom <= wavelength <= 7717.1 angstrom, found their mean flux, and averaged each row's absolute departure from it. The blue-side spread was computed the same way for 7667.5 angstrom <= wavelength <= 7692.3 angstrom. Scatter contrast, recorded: 1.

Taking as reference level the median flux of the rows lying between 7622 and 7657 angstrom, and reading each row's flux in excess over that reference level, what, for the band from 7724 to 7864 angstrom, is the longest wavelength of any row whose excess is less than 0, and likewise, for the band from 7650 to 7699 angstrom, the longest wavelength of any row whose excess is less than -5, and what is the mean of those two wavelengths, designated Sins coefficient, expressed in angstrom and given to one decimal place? 7764.1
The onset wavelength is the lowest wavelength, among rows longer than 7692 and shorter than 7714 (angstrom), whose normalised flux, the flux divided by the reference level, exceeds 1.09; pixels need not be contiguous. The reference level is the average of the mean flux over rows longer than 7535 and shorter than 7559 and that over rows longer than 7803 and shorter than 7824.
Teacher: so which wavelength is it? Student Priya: 7704.71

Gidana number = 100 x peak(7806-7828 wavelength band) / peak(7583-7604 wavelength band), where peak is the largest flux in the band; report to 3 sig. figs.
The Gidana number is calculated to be 103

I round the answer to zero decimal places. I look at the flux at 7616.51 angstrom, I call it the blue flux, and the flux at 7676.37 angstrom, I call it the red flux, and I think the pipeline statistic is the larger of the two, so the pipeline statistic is 110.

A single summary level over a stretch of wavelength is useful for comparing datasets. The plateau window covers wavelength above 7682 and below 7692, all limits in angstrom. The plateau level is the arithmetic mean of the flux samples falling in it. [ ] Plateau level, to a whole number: 113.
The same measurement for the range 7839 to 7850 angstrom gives 103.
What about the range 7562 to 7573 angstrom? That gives 106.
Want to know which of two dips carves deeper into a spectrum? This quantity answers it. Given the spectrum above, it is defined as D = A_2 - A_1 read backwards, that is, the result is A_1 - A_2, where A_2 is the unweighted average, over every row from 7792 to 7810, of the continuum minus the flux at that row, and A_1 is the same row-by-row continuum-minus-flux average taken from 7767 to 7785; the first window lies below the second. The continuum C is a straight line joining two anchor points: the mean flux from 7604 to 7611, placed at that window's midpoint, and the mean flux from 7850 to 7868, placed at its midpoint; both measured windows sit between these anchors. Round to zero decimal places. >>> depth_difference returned -36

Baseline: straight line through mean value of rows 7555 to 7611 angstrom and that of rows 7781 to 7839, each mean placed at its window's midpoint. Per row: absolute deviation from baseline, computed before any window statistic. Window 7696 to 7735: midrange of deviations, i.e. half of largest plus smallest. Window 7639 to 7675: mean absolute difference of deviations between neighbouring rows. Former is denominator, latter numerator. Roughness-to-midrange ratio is 0.09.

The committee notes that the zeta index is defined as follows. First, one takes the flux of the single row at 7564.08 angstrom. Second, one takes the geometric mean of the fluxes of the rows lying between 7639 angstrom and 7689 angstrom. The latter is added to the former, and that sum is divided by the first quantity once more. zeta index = 2.03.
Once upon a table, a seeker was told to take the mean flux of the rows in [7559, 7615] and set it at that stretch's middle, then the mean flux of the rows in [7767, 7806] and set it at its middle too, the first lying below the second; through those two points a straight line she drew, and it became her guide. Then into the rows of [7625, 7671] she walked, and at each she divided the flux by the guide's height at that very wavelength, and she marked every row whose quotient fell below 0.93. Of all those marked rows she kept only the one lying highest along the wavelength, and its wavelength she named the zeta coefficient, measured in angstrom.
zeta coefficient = 7669.31 angstrom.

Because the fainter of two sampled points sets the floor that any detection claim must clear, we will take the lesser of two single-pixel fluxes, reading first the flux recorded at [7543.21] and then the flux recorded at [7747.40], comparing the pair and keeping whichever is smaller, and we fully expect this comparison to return 105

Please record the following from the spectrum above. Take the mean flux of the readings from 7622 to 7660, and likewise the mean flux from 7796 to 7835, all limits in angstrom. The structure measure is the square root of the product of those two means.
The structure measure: 111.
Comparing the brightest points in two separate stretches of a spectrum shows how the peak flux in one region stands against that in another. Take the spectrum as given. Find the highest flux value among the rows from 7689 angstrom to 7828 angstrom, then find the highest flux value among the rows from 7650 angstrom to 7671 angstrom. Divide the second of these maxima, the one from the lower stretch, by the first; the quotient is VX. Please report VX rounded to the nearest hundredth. 0.69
